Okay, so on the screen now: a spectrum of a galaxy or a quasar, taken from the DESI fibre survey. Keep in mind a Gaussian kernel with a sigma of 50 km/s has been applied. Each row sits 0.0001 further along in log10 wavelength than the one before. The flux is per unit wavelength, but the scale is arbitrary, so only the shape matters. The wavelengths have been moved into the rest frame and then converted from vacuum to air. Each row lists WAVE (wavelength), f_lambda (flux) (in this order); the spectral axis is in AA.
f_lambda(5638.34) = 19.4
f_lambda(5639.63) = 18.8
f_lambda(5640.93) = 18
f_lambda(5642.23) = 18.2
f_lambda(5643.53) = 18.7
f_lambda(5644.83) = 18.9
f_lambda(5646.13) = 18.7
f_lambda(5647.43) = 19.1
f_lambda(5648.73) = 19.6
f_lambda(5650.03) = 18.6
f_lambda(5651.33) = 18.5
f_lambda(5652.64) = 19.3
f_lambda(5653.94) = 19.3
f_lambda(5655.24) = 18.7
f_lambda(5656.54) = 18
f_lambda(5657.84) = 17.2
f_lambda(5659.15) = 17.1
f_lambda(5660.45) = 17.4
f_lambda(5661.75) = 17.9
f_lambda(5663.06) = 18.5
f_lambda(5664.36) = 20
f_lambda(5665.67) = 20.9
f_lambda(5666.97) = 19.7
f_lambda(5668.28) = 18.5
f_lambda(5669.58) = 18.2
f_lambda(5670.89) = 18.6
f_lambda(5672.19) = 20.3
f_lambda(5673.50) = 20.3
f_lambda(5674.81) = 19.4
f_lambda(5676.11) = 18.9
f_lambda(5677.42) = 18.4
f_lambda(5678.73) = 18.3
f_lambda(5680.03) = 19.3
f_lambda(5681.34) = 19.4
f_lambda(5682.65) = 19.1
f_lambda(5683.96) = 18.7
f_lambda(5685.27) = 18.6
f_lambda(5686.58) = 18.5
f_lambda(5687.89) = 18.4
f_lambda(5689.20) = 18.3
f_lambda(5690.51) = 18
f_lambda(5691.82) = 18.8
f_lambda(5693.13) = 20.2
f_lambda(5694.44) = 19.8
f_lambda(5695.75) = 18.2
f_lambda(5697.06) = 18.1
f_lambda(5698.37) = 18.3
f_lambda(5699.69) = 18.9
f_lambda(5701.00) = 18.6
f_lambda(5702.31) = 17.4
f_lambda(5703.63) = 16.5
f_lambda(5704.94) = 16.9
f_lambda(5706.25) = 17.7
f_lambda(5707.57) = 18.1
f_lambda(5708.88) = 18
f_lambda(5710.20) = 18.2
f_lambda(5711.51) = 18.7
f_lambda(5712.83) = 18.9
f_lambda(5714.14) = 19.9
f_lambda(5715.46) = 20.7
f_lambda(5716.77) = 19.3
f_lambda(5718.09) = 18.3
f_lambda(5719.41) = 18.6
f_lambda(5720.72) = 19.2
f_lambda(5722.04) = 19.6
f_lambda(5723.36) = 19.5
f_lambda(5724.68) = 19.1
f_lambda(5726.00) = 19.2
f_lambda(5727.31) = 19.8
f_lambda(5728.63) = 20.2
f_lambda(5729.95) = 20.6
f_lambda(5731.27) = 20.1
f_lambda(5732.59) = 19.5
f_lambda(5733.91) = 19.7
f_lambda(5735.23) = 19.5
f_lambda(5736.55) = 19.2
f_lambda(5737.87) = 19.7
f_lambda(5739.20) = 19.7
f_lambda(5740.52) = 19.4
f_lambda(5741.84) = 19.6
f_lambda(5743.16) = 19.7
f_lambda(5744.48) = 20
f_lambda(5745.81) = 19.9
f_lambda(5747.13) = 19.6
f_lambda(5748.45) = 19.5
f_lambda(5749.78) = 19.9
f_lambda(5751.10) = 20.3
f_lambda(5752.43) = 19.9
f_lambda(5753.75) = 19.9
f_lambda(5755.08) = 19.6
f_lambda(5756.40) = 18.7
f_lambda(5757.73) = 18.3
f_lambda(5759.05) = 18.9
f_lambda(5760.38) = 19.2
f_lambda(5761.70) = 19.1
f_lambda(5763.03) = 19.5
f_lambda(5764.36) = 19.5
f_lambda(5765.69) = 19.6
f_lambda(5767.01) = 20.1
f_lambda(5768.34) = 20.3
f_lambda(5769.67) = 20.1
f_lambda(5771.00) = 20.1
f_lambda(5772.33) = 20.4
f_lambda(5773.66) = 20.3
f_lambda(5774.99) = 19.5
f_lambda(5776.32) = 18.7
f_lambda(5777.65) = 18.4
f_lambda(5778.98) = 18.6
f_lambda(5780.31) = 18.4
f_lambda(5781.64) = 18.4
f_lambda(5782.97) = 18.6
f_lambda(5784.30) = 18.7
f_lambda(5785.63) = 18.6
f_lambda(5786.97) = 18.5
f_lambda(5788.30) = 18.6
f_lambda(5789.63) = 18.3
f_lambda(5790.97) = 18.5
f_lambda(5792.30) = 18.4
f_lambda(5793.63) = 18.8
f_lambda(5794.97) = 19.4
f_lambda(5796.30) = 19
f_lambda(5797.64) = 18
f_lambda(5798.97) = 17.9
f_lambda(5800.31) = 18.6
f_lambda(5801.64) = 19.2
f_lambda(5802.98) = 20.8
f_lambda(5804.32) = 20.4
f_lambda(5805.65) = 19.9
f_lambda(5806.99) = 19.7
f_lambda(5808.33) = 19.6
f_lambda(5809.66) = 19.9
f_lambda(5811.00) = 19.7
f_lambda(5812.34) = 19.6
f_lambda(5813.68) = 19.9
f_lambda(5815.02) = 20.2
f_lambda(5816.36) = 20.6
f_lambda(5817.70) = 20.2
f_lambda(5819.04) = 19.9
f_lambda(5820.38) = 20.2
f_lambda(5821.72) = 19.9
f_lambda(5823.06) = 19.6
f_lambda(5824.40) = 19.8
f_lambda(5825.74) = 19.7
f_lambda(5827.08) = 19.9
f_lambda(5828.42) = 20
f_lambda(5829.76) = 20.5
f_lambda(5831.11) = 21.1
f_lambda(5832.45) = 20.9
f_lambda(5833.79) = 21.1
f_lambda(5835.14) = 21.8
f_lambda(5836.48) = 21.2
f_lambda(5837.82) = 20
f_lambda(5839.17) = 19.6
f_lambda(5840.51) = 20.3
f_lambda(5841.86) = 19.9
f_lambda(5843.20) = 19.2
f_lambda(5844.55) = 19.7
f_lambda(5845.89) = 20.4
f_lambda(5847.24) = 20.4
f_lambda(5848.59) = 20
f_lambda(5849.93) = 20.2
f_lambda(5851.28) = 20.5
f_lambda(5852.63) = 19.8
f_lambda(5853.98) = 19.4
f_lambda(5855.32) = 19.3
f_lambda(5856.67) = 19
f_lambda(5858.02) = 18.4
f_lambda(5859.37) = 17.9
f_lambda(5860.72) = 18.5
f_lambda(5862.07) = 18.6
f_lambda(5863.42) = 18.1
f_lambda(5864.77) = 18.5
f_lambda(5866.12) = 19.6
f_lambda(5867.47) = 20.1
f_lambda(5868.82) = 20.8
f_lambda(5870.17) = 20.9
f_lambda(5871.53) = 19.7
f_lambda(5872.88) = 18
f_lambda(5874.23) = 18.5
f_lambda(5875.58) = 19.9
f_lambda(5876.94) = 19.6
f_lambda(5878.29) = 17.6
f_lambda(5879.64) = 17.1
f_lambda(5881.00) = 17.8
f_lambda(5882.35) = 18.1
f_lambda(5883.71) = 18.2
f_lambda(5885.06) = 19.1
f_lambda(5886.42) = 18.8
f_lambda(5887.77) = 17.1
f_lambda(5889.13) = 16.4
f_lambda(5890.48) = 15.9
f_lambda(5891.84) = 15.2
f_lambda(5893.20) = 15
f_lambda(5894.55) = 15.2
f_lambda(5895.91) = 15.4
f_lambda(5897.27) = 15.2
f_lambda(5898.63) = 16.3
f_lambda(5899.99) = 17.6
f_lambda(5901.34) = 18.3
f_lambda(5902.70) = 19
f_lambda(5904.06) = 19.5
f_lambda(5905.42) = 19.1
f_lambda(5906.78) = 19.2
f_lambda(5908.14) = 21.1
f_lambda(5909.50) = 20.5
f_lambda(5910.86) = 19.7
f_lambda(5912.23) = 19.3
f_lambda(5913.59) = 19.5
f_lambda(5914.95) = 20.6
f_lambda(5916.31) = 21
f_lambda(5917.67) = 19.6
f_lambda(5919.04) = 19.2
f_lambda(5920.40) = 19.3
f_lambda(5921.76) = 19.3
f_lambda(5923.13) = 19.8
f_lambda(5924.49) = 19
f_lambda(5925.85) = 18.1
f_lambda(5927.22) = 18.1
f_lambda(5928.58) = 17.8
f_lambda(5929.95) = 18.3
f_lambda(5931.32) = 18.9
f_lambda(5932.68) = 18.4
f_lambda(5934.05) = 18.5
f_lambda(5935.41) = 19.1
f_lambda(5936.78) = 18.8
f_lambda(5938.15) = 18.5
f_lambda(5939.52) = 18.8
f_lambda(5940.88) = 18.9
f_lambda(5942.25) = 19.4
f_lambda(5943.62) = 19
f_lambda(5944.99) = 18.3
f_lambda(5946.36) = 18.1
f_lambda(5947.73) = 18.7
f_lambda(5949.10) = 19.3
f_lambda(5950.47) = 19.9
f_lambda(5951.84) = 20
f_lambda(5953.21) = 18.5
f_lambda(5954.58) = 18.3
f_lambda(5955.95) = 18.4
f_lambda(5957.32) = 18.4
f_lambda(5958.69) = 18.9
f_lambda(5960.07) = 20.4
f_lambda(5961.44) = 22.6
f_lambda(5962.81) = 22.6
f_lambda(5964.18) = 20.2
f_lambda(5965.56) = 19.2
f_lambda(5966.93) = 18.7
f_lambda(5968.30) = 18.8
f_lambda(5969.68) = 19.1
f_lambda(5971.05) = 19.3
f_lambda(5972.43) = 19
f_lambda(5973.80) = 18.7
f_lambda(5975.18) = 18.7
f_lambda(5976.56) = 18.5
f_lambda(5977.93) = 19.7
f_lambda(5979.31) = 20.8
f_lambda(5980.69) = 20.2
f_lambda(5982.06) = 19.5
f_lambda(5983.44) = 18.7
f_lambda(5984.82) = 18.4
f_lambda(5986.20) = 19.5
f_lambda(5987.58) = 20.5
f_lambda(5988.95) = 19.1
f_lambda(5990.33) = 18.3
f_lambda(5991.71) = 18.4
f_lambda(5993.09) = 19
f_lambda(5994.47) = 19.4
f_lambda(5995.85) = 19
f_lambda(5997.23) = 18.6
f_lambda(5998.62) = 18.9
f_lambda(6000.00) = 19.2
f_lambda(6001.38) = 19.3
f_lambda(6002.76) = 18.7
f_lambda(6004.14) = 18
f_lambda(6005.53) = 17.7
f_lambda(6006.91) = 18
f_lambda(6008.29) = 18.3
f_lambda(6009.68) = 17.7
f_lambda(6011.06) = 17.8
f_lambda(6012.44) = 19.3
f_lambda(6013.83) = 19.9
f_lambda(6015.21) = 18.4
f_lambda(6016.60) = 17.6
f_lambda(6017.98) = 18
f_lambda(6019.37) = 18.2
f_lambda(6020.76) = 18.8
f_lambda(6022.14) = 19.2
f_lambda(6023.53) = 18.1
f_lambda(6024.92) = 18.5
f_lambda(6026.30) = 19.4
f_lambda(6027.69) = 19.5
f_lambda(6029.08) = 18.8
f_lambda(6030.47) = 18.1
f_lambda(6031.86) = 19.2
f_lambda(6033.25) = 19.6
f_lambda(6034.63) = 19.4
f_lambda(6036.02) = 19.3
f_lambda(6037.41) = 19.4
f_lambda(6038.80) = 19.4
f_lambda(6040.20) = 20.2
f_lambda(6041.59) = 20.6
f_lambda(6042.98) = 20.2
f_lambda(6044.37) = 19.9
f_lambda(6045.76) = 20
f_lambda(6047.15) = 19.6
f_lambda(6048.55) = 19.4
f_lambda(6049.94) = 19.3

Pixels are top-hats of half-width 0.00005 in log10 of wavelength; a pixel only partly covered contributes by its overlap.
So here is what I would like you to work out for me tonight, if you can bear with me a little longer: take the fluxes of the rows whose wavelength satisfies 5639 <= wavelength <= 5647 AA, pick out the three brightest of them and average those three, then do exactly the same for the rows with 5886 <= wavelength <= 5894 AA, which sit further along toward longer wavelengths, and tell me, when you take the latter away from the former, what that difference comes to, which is 1.4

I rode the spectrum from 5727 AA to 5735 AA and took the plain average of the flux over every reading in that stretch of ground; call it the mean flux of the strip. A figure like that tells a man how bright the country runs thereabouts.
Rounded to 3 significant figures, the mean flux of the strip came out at 20.0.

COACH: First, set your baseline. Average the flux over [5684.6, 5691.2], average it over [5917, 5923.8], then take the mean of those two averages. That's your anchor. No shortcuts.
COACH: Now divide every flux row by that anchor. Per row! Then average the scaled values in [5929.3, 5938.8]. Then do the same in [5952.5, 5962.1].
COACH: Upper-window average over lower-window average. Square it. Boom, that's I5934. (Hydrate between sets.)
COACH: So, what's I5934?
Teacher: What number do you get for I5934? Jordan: 1.08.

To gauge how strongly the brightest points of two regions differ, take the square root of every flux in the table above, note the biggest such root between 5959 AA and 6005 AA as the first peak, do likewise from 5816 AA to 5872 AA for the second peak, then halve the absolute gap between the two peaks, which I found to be 0.04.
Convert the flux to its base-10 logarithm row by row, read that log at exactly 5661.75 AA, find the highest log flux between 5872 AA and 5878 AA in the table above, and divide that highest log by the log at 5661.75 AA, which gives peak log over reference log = 1.04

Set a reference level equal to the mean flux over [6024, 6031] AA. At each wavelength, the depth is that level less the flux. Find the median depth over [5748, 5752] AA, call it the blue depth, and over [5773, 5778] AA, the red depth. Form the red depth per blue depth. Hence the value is 0.2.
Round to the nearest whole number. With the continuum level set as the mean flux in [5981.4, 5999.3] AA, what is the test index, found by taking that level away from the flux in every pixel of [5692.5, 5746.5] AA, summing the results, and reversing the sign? -3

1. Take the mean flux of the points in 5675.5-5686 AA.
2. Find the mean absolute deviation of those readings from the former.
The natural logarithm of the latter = -1.1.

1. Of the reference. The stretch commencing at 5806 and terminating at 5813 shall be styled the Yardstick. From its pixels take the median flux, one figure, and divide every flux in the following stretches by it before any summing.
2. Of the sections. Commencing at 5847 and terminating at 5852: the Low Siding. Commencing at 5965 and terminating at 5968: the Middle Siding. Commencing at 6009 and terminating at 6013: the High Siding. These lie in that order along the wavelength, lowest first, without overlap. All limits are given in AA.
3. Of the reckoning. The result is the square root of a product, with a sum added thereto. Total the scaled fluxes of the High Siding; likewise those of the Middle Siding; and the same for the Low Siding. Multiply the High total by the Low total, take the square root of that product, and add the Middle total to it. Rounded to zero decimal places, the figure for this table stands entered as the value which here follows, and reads 5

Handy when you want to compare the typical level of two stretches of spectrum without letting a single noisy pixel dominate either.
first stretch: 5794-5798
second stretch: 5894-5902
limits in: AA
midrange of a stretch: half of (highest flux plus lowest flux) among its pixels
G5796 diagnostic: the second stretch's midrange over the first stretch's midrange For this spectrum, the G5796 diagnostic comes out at 0.90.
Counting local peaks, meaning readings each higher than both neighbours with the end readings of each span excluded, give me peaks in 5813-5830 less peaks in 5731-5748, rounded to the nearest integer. 1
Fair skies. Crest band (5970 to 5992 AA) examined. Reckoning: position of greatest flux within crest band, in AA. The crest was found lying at 5979.31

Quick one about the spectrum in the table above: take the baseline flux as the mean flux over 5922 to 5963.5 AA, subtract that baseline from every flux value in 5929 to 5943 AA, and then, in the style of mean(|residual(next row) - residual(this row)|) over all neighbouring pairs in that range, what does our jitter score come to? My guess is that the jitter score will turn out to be 0.37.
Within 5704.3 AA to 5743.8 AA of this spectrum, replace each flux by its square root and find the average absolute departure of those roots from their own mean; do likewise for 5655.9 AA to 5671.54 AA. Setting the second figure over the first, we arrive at 1.34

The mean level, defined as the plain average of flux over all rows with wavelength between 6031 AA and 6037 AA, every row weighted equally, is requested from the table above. 19.4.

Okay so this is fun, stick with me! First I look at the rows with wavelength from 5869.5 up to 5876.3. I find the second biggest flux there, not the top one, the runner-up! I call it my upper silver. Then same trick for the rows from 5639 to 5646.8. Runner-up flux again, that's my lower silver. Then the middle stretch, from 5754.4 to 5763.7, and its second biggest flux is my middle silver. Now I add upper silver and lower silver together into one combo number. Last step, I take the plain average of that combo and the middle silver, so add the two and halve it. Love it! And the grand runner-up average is 29.1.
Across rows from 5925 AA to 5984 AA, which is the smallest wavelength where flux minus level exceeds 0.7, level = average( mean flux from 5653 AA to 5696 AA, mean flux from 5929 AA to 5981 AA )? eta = 5950.47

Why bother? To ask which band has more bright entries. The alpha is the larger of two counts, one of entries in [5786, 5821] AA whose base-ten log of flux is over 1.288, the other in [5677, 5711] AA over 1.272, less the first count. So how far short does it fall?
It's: 0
